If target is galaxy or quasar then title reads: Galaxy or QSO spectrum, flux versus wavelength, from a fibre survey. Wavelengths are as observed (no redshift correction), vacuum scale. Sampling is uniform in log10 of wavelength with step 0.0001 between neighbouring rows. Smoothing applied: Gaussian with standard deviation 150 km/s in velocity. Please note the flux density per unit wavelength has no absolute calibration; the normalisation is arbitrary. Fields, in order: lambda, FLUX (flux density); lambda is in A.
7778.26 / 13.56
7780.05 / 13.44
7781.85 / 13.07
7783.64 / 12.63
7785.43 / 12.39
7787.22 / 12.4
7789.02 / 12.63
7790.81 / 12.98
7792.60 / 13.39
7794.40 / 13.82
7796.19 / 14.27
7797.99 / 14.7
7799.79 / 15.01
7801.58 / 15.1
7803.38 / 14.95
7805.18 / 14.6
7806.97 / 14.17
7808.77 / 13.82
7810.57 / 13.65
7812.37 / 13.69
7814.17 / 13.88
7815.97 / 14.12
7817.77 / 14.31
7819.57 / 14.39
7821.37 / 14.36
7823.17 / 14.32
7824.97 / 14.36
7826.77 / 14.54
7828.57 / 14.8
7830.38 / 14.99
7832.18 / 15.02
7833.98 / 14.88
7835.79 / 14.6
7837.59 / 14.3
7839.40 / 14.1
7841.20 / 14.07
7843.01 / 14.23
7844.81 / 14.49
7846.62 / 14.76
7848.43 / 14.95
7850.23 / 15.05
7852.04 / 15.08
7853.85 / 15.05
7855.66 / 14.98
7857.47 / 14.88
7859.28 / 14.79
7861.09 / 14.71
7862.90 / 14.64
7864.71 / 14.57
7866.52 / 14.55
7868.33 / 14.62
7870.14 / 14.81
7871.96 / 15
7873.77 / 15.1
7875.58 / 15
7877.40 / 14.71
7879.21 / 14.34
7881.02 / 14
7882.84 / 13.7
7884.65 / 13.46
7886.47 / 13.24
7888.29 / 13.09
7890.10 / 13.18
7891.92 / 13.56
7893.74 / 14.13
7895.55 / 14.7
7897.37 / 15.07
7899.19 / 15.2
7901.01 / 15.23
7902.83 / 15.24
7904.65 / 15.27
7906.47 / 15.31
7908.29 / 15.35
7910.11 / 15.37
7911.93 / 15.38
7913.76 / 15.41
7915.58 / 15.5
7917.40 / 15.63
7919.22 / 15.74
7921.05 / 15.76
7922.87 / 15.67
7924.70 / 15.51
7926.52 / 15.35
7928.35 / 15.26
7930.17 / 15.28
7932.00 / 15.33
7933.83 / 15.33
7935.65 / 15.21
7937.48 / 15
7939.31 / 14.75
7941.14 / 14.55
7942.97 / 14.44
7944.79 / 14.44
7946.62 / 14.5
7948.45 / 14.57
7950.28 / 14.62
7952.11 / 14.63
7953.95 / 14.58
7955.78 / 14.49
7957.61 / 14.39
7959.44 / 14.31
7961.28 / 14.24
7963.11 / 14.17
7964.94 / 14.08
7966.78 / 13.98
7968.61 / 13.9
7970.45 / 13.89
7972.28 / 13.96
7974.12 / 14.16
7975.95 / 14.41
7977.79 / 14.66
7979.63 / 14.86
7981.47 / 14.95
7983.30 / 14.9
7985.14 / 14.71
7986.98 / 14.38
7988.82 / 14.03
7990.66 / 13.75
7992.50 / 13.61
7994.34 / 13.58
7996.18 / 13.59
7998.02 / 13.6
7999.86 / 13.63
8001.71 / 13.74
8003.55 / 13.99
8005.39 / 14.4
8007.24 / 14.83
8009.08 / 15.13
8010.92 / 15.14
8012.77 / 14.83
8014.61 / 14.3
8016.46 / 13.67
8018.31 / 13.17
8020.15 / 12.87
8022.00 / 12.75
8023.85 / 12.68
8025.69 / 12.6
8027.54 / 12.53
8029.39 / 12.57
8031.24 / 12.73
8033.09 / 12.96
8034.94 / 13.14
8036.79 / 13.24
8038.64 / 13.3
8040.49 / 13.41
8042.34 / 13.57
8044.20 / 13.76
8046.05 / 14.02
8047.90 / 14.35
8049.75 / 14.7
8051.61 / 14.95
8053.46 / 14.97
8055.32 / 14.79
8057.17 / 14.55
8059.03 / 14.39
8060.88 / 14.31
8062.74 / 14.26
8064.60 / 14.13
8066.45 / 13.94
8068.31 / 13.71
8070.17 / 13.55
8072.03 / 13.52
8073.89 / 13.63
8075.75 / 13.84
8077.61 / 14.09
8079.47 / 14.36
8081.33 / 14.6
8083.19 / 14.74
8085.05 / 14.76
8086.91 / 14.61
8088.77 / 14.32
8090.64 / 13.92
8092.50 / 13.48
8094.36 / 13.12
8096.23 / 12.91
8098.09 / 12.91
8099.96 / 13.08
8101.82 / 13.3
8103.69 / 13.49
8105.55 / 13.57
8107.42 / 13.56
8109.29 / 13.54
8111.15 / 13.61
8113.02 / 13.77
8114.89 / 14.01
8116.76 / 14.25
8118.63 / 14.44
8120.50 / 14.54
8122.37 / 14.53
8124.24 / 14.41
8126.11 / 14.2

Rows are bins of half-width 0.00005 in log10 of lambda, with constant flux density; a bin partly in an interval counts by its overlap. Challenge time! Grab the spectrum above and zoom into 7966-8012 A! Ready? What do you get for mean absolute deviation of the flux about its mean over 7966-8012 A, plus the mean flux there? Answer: 14.70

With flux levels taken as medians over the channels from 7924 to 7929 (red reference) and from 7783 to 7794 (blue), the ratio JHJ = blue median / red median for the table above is 0.82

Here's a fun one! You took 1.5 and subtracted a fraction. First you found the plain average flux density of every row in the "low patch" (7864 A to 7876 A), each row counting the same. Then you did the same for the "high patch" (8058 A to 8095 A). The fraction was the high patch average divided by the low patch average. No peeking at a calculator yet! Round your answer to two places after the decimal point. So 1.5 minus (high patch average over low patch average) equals 0.55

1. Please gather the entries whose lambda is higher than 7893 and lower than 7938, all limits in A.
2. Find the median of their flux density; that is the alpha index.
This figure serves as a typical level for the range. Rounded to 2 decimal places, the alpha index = 15.33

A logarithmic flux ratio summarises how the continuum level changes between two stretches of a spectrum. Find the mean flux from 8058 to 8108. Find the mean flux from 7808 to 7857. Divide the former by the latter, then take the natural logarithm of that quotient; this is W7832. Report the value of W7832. -0.044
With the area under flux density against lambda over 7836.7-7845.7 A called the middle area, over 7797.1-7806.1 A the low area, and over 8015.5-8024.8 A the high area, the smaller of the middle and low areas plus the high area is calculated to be 249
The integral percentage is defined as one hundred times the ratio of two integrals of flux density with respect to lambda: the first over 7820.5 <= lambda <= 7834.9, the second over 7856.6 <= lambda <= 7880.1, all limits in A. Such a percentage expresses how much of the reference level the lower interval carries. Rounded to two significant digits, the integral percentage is 61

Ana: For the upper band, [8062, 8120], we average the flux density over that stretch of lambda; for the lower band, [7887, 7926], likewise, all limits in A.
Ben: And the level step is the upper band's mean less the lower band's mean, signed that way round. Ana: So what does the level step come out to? -1.2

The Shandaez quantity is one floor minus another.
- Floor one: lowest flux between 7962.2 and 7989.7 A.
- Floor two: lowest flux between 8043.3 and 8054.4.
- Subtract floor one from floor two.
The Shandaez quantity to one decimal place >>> -0.1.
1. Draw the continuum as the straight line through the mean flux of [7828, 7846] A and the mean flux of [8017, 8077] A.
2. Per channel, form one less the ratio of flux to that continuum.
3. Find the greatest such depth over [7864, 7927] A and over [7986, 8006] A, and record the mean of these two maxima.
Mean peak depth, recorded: 0.05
